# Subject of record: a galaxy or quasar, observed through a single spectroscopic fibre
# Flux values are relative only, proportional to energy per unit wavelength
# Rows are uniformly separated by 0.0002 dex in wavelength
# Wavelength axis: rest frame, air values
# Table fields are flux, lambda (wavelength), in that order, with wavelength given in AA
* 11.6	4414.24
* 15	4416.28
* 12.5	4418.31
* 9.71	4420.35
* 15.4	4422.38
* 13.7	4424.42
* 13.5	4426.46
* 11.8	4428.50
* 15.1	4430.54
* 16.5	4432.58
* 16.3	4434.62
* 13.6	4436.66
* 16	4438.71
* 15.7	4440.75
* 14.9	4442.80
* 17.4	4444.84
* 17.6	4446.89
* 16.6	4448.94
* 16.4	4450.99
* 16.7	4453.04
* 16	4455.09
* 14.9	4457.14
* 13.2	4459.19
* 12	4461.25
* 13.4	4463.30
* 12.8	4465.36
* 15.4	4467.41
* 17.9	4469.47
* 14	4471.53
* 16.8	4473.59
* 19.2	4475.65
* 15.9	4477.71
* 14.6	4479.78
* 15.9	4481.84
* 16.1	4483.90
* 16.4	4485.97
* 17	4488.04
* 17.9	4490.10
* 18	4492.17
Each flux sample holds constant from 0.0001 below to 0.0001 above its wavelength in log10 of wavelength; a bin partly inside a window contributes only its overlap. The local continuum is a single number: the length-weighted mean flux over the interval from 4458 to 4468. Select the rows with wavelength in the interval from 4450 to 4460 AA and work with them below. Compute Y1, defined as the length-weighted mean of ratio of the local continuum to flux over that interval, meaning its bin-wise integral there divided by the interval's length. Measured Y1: 0.87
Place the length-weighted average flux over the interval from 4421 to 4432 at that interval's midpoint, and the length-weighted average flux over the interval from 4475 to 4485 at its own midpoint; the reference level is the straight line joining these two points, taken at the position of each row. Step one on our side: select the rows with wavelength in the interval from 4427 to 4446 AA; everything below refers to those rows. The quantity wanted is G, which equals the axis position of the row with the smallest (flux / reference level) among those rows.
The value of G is 4428.50 AA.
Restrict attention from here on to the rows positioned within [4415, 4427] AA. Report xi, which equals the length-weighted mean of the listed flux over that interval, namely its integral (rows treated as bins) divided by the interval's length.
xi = 13.3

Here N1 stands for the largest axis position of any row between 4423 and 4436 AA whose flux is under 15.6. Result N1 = 4430.54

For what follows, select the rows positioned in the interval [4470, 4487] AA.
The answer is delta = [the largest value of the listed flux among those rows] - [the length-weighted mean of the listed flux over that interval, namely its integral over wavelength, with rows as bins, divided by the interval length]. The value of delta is 3.0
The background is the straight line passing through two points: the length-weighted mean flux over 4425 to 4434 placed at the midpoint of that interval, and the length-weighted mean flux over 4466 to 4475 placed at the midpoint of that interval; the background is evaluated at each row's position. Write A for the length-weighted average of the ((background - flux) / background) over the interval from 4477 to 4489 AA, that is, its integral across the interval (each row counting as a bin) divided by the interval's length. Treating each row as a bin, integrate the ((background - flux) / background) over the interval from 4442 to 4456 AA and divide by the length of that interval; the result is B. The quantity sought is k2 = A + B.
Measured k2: -0.060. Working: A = 0.035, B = -0.09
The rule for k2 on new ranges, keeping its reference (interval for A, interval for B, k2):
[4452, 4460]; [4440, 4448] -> -0.092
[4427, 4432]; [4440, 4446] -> -0.040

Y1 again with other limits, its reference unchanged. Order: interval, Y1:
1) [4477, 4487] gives 0.84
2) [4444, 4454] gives 0.79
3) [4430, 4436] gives 0.84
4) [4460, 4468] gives 1.01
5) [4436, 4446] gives 0.86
